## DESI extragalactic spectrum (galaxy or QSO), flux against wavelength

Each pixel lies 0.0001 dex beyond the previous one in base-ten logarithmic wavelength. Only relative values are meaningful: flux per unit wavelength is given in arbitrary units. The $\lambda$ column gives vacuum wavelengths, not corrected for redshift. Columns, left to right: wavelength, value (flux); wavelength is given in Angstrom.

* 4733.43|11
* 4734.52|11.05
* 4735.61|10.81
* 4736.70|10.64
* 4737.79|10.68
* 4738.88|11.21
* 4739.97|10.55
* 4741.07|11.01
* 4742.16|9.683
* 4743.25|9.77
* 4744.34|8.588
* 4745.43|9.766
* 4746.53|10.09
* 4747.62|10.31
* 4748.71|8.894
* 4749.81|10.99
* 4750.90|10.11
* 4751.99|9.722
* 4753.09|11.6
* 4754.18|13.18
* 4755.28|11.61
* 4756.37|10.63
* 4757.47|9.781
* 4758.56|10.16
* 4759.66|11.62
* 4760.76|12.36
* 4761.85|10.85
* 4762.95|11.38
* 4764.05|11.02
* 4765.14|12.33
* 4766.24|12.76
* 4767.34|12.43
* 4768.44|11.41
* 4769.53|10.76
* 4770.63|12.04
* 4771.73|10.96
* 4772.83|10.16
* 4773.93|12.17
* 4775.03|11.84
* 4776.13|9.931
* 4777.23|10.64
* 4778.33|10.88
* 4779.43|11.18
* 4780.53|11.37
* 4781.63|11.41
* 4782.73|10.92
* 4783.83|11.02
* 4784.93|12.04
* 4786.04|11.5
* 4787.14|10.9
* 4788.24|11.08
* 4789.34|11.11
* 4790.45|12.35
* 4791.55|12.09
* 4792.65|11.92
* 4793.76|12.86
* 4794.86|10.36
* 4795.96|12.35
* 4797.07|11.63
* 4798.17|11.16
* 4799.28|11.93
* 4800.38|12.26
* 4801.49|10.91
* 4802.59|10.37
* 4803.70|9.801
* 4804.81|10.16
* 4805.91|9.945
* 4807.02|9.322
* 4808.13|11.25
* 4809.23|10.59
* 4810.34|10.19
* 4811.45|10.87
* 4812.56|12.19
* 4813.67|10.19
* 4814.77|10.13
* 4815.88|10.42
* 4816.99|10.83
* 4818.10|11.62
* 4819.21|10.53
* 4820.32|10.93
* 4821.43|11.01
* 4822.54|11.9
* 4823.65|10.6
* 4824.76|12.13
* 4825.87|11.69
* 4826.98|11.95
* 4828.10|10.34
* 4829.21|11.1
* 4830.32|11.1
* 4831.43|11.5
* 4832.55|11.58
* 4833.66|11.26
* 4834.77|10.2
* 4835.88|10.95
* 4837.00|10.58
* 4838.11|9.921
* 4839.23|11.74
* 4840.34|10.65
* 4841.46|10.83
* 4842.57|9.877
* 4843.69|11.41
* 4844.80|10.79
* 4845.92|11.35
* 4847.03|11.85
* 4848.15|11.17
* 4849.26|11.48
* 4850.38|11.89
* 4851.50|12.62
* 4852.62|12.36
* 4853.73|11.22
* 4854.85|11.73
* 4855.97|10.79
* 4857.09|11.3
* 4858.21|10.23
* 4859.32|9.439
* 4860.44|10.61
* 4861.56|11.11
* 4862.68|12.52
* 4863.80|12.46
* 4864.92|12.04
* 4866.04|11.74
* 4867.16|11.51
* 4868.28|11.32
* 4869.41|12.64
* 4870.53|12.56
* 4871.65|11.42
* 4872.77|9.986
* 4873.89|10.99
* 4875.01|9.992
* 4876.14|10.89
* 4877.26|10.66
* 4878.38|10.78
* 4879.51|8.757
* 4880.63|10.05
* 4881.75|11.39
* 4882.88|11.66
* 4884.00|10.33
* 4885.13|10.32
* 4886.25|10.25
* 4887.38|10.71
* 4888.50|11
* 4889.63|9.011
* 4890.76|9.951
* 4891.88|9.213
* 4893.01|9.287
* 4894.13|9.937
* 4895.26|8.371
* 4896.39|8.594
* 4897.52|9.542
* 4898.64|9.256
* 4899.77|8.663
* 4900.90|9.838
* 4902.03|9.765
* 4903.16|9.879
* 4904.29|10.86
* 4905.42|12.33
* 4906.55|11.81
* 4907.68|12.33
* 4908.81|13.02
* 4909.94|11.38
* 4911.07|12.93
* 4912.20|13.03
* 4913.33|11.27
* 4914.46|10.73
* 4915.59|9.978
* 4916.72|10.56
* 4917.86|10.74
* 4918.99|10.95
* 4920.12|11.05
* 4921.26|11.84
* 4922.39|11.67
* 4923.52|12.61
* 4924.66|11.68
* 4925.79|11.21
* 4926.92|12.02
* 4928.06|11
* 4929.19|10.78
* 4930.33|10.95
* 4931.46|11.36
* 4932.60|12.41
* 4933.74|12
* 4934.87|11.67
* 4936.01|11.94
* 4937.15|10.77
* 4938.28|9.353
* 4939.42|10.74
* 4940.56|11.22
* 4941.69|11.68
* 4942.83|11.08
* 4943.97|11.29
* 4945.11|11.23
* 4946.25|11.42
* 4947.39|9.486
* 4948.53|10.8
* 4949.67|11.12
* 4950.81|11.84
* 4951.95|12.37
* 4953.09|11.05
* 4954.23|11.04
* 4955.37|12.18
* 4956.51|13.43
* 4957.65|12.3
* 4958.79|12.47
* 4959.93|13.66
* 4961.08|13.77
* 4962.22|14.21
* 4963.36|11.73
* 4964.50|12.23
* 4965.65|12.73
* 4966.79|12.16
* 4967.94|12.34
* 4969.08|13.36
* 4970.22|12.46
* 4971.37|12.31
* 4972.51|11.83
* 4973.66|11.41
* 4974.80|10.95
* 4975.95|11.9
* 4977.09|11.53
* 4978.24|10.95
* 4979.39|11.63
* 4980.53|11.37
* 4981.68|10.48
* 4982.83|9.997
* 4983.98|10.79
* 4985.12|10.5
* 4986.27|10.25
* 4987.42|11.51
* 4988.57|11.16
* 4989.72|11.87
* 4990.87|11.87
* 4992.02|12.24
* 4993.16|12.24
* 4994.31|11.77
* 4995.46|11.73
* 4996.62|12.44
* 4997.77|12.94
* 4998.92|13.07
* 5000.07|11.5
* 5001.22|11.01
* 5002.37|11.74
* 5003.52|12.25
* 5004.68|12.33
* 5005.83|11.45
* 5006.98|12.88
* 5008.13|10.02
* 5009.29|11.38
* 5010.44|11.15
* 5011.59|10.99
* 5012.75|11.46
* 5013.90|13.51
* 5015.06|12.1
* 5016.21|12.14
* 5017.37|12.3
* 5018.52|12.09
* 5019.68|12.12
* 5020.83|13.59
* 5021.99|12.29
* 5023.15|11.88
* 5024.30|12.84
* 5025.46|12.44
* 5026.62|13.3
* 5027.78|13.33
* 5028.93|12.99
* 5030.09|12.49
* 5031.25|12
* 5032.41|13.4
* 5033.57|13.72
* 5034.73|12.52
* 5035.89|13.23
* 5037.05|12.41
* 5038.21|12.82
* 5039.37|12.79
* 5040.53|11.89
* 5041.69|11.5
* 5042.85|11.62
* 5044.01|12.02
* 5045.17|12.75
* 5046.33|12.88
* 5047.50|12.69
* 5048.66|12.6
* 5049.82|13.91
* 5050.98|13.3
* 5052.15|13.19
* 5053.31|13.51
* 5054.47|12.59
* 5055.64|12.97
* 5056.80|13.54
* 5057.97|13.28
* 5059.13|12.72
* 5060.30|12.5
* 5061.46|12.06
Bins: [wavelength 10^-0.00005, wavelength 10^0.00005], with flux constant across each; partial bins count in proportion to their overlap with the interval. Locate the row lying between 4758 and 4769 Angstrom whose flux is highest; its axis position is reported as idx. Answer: 4766.24 Angstrom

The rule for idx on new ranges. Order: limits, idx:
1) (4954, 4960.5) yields 4959.93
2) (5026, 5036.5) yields 5033.57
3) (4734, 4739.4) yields 4738.88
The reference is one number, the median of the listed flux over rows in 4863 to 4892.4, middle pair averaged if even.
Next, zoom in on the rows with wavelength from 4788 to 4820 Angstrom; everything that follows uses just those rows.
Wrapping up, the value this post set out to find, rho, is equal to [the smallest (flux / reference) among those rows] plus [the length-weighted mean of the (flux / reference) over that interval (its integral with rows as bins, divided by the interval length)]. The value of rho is 1.88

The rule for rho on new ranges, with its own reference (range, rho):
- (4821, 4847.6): 1.94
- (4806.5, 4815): 1.84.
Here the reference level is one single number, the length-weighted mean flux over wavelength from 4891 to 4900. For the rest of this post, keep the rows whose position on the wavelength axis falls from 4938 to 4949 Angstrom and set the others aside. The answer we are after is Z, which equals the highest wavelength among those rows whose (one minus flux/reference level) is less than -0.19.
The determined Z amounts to 4946.25 Angstrom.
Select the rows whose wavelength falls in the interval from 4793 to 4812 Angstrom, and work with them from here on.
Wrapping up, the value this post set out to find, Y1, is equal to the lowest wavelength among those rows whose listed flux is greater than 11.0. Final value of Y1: 4793.76 Angstrom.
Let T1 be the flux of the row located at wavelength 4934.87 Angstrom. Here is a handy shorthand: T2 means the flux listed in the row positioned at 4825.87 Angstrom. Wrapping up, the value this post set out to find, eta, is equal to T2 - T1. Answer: 0.0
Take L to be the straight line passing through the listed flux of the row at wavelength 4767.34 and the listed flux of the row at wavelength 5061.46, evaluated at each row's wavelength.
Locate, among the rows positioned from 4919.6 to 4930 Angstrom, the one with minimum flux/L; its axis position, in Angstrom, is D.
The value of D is 4929.19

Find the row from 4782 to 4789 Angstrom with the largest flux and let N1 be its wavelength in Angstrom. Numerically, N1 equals 4784.93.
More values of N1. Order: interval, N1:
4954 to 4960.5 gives 4959.93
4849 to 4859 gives 4851.50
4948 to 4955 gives 4951.95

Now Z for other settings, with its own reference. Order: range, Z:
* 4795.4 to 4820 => 4818.10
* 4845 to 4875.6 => 4873.89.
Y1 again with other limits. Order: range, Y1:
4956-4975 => 4956.51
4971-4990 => 4971.37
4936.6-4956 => 4940.56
